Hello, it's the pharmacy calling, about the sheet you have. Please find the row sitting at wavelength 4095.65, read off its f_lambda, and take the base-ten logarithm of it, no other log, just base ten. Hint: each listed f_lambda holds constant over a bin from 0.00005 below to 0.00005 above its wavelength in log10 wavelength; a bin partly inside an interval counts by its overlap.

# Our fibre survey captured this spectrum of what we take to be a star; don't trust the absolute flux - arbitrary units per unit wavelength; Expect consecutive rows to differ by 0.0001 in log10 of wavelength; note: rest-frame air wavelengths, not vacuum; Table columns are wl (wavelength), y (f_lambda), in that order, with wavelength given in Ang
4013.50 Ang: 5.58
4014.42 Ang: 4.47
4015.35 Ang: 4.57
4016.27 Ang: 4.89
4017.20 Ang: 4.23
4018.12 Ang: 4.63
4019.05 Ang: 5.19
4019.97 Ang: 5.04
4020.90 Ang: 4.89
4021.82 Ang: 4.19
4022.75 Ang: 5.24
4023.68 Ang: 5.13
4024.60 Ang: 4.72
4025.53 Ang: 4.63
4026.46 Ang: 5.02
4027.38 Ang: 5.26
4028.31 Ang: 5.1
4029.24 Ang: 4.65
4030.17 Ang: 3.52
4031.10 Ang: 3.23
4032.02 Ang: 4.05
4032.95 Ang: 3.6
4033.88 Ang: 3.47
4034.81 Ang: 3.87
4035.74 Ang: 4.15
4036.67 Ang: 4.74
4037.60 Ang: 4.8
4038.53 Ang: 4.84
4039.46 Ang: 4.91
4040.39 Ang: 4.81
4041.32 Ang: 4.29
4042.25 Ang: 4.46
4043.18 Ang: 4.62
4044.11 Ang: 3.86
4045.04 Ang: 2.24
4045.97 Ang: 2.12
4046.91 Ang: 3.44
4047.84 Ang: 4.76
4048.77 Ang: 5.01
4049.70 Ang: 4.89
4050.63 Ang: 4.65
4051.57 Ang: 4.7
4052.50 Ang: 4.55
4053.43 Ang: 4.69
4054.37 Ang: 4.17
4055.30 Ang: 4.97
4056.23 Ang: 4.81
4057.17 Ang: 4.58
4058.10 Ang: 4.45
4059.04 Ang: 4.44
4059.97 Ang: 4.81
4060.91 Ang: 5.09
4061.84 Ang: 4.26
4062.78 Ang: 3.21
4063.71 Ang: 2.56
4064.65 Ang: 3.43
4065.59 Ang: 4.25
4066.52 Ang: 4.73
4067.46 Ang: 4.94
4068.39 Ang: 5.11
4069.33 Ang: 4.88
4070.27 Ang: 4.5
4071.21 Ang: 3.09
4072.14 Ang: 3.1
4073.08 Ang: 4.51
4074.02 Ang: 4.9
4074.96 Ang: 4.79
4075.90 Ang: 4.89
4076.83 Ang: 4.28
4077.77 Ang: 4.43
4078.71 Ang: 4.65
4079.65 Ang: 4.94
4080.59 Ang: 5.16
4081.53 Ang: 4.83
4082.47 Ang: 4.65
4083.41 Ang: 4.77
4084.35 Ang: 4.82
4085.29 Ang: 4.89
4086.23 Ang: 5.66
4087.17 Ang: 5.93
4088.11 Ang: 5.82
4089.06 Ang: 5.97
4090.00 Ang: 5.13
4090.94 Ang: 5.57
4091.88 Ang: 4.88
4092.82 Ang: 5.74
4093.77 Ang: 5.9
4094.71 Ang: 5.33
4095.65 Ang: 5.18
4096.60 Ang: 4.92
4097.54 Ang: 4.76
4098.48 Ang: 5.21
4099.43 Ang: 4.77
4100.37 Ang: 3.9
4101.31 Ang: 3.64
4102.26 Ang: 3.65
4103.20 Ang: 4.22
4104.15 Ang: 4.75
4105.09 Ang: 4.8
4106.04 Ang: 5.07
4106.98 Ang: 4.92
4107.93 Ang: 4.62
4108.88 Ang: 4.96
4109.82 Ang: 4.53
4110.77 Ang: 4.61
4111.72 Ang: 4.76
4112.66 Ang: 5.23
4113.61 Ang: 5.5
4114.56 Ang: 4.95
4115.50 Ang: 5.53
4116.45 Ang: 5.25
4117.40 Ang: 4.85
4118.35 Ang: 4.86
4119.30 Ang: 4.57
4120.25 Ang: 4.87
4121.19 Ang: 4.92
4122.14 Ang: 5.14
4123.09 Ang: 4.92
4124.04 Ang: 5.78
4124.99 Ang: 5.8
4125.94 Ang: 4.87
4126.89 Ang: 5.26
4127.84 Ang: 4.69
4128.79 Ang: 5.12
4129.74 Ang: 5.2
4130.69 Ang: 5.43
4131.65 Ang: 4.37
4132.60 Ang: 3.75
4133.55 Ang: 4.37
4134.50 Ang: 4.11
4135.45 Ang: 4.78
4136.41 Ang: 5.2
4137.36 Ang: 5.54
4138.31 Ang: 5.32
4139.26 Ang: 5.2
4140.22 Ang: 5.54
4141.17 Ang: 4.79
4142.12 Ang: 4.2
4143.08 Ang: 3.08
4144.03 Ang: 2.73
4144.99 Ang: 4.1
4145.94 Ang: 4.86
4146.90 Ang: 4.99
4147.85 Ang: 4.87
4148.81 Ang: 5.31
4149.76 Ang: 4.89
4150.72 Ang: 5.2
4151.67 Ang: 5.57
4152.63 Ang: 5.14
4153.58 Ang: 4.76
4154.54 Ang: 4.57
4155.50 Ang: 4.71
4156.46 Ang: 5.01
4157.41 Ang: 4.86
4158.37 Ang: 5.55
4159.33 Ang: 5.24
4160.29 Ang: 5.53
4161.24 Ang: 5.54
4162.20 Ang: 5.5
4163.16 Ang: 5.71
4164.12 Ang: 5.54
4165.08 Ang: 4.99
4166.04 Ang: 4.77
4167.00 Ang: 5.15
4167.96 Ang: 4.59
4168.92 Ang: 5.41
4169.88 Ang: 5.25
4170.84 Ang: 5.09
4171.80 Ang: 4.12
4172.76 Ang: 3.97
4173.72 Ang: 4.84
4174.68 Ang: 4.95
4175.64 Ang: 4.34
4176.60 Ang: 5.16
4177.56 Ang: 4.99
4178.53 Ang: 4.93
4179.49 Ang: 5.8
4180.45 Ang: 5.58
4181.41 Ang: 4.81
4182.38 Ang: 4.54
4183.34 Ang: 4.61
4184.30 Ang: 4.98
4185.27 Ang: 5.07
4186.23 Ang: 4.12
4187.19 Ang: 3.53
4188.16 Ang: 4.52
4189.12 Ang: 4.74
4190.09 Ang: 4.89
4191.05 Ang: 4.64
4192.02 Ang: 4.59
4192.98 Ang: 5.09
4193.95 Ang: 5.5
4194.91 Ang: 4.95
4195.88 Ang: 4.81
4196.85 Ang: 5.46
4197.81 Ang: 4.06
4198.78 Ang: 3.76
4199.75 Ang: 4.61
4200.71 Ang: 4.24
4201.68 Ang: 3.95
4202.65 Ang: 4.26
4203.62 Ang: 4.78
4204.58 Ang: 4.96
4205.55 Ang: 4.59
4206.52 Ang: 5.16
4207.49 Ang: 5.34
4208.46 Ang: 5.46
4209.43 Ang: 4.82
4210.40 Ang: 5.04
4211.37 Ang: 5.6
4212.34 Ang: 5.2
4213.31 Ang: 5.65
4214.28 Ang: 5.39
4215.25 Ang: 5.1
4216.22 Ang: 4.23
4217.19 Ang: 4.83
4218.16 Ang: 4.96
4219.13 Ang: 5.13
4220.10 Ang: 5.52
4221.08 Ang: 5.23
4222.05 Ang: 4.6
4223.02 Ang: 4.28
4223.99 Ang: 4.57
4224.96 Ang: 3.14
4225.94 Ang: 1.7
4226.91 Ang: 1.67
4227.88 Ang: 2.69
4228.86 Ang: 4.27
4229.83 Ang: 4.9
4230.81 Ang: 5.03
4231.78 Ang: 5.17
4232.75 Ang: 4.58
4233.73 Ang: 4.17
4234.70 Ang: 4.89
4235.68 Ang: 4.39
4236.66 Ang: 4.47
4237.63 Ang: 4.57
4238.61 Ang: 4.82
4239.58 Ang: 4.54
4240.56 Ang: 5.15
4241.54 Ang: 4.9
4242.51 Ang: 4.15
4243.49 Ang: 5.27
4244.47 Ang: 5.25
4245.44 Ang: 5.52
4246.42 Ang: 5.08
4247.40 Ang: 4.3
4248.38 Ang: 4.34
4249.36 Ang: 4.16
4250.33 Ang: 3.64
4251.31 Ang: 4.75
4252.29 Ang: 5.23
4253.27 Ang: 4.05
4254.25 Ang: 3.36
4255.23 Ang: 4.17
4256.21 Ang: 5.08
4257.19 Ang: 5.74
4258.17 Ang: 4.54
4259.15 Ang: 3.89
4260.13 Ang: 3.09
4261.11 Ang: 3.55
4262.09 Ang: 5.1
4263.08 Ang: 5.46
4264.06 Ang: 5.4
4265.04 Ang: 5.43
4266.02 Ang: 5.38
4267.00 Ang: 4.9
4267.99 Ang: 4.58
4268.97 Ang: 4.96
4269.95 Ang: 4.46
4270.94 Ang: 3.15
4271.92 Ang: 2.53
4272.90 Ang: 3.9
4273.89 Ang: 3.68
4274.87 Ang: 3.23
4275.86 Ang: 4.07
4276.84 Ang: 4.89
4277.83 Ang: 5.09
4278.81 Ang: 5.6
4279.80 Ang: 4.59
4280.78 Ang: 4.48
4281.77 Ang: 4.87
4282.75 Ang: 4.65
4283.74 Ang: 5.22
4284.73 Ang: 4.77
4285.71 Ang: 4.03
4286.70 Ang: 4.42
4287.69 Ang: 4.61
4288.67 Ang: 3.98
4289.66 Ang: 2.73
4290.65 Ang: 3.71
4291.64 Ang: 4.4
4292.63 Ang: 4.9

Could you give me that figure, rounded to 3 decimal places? 0.714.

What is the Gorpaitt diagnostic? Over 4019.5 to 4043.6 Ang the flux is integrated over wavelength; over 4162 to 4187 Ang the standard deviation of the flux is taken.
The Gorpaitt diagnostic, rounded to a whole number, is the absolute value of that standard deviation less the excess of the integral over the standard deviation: 108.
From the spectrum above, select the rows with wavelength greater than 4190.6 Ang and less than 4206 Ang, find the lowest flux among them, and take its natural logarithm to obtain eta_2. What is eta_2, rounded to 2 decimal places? 1.32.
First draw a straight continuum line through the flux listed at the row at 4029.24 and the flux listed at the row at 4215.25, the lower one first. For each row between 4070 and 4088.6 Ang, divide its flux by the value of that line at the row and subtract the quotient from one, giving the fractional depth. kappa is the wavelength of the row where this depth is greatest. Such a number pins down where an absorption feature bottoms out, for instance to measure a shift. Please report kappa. 4071.21 Ang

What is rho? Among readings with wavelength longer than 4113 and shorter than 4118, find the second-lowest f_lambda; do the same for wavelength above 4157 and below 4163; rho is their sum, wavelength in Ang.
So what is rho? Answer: 10.2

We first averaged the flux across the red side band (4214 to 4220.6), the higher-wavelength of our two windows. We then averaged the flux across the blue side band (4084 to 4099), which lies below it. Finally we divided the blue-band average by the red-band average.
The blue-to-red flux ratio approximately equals 1.07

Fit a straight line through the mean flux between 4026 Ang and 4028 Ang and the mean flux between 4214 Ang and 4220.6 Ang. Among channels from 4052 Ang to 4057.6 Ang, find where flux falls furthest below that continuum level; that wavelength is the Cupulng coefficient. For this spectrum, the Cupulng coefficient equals 4054.37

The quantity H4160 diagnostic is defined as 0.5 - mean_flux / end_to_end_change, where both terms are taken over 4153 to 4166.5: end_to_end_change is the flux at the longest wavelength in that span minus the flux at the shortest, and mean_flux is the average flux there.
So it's -516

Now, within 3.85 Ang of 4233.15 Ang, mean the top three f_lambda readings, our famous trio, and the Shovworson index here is 5.03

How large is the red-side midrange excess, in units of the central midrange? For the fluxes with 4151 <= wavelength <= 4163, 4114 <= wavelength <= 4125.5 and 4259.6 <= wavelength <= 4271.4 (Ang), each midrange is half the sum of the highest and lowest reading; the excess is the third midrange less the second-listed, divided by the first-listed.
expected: -0.18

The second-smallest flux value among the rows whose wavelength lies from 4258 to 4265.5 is 3.55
